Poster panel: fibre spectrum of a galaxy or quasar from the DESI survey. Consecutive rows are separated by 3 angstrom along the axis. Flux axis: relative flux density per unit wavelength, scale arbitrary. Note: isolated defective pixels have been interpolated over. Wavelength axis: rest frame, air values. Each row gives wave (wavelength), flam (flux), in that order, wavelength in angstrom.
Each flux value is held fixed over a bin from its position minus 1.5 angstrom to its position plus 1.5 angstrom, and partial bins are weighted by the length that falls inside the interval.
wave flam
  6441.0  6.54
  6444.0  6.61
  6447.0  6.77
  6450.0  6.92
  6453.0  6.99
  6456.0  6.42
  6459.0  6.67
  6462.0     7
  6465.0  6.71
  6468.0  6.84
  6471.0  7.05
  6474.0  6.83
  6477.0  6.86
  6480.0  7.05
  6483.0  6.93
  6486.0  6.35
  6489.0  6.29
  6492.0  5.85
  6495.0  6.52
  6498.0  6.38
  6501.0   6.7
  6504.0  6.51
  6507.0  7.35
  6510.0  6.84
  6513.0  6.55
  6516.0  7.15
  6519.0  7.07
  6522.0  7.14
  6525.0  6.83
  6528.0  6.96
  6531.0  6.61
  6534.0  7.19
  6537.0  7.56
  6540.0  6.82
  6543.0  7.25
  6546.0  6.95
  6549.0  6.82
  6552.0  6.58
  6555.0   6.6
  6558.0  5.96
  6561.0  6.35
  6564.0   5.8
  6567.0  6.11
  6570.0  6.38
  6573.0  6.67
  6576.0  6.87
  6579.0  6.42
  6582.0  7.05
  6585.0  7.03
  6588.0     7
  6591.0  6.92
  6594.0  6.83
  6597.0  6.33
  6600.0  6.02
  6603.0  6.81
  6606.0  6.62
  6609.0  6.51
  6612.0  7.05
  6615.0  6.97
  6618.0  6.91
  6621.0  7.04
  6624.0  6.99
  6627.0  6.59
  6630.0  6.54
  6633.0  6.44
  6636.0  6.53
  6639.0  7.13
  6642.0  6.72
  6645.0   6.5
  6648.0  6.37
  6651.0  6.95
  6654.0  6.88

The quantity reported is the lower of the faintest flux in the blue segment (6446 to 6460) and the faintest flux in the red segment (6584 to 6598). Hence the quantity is 6.3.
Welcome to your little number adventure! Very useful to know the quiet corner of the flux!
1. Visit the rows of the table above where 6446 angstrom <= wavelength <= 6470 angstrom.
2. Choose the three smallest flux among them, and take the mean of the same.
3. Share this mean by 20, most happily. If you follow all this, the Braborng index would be 0.330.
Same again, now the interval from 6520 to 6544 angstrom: 0.338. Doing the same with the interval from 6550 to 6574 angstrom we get 0.298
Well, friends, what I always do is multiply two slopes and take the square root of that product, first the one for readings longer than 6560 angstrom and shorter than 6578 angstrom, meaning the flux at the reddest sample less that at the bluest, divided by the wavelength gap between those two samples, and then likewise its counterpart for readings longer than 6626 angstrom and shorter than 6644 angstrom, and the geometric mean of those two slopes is 0.017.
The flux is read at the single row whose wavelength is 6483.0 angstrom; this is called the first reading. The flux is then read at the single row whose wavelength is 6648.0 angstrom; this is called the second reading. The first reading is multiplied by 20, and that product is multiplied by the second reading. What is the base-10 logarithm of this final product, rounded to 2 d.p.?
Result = 2.95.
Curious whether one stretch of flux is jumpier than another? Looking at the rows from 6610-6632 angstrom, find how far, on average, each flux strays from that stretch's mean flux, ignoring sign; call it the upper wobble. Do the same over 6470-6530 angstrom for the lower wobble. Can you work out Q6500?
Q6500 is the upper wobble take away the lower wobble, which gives -0.12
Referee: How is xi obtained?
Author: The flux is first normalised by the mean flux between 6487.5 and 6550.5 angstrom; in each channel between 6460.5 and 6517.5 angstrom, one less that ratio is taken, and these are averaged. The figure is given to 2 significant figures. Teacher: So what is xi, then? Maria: 0.015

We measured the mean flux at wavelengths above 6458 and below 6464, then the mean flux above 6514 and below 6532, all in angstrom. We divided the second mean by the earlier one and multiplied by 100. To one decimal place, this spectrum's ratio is 101.8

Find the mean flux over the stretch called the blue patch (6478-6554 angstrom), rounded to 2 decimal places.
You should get 6.81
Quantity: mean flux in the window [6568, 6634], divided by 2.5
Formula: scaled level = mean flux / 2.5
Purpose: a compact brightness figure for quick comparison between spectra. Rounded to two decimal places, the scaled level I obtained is 2.69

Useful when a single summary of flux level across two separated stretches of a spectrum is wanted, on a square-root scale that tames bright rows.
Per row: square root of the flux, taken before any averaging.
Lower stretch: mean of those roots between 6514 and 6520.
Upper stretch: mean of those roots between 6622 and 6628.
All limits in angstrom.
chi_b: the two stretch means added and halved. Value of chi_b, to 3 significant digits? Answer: 2.64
